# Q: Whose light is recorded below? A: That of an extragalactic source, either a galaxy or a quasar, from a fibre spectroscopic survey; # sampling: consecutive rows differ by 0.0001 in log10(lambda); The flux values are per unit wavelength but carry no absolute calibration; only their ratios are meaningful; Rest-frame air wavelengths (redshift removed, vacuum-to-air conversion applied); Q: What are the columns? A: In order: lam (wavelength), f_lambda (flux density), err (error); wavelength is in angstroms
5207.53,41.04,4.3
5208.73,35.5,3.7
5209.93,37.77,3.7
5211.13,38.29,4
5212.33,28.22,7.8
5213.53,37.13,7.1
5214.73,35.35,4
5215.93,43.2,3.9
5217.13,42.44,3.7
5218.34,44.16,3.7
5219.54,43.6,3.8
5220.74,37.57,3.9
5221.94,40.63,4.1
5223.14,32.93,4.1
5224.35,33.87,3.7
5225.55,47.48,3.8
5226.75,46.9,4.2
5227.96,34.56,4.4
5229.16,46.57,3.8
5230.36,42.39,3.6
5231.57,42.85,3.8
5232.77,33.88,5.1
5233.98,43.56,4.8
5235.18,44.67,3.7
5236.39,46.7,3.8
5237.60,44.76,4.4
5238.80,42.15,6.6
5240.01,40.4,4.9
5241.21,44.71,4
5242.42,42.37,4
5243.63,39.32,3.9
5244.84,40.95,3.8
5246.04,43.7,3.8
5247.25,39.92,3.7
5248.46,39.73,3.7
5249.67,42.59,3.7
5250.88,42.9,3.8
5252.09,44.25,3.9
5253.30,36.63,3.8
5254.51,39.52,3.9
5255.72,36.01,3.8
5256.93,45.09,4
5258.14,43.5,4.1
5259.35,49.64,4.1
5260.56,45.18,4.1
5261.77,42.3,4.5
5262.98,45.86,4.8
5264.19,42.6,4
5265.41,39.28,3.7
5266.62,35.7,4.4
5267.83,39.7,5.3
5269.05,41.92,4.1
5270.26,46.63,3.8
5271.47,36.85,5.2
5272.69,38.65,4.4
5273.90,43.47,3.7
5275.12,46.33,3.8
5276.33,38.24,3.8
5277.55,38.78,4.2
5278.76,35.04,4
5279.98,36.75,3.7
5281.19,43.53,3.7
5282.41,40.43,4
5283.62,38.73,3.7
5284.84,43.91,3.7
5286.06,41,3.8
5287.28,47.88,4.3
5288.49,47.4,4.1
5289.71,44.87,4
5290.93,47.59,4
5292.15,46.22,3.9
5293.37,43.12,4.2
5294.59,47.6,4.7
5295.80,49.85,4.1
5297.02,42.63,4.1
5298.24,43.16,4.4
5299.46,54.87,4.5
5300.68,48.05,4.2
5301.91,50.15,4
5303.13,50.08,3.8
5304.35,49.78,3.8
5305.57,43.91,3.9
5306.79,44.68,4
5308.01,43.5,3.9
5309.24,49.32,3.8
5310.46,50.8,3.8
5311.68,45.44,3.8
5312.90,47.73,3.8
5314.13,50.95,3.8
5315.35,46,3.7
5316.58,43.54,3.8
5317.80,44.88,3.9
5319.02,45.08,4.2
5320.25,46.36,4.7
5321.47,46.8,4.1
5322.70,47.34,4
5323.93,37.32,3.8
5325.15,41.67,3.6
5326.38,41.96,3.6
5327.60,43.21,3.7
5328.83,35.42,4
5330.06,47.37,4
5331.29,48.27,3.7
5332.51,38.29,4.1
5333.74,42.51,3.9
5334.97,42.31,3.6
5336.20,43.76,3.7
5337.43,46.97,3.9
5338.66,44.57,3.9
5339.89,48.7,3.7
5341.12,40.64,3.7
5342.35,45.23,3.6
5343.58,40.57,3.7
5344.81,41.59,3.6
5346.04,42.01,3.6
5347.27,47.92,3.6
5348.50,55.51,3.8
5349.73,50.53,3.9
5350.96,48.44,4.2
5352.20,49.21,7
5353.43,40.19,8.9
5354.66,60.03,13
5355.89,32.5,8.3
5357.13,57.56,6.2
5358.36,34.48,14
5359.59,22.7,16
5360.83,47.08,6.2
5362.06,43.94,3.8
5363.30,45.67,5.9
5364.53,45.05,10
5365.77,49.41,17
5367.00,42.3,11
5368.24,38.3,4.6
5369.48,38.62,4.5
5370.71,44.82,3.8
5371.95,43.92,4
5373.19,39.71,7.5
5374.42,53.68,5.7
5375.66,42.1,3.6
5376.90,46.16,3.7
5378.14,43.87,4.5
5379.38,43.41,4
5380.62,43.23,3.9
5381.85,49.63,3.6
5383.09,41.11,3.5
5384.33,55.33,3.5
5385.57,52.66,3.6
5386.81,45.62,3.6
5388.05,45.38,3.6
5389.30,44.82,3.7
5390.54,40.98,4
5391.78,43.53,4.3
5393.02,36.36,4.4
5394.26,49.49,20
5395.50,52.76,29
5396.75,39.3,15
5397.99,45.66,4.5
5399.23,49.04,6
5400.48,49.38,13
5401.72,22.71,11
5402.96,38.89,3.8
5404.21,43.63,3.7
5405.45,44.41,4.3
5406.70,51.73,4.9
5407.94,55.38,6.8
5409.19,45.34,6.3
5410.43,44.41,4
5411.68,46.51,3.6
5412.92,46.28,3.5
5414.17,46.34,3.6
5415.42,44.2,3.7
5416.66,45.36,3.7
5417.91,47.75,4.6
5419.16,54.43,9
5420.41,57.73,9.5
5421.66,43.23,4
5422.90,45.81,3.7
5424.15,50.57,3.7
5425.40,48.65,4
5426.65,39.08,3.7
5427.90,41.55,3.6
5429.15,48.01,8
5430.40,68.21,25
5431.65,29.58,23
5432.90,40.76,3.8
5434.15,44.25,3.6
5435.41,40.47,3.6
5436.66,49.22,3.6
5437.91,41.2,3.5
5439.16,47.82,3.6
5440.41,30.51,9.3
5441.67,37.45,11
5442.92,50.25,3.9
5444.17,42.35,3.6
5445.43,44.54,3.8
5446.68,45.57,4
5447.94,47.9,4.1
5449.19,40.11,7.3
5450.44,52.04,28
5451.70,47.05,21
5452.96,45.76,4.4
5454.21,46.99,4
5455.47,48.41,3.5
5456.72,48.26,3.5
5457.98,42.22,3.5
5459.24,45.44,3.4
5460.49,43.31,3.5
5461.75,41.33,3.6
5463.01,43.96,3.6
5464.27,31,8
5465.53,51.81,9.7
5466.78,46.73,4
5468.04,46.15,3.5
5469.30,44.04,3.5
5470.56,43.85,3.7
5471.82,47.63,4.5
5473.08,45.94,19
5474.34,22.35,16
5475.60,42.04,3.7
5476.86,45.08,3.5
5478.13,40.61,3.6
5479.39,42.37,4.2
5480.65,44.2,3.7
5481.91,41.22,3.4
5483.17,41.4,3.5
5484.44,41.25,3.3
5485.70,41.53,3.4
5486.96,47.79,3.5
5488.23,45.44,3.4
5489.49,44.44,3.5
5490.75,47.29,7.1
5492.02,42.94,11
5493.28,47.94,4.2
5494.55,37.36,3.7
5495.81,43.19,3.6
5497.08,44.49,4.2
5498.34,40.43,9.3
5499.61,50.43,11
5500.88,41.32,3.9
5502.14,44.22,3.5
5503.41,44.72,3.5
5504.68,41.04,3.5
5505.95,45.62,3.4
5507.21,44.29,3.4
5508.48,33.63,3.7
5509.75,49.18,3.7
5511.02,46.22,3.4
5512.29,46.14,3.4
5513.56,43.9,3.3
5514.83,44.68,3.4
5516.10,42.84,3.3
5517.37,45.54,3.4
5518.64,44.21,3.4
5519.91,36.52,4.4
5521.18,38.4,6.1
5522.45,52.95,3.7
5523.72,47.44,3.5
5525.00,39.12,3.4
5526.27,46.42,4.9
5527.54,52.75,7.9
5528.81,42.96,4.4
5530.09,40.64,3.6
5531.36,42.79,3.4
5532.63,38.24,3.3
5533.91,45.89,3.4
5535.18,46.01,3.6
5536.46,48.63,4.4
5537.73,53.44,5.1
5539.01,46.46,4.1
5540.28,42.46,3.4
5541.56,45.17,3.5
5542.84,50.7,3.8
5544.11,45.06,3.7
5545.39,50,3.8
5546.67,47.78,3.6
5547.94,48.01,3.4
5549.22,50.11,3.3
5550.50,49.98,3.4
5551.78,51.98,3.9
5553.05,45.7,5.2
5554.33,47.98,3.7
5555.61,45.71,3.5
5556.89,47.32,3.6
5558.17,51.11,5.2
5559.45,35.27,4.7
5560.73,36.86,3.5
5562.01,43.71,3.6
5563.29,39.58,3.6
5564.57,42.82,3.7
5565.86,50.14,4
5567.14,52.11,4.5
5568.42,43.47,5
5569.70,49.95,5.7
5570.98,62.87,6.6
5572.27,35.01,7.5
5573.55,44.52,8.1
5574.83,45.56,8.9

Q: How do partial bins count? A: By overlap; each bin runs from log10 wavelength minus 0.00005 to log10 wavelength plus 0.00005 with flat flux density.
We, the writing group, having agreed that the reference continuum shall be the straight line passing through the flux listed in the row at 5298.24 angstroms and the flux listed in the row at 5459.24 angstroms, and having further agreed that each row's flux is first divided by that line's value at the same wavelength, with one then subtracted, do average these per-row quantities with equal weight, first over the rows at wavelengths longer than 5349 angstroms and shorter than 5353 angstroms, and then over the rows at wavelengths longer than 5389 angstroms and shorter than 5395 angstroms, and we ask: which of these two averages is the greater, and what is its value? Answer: 0.12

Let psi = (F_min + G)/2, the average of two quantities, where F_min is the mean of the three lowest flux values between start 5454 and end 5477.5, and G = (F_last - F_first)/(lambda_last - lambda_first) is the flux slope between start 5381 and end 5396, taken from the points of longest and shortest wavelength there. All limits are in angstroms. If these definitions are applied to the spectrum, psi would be 15.9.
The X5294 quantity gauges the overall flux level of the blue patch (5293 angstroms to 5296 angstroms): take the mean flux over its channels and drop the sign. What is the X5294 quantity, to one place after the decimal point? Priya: 46.9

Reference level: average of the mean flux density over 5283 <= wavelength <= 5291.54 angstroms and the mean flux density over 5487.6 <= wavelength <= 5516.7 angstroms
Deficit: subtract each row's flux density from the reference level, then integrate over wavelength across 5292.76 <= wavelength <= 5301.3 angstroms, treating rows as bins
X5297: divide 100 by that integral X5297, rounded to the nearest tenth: -4.2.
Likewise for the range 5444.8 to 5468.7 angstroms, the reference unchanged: -4.4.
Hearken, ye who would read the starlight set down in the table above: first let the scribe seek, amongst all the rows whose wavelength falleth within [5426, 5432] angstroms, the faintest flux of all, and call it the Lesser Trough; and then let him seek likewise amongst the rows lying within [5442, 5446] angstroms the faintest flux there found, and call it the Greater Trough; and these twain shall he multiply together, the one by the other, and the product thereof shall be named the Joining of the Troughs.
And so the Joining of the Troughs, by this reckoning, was 1253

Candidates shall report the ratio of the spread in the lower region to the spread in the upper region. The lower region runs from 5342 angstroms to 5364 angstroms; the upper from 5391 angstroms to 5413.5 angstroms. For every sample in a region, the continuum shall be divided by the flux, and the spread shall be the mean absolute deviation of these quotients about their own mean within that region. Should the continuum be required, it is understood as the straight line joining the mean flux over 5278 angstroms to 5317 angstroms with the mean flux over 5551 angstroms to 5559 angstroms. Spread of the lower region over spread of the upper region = 1.2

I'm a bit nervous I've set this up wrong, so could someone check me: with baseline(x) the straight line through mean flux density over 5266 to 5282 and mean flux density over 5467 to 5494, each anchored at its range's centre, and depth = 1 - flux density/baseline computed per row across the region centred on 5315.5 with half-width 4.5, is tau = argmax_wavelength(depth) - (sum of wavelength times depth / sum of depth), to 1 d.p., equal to 1.7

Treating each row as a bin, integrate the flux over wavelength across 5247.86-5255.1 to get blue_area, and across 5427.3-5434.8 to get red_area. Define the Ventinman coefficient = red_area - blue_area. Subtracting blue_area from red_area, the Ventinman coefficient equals 44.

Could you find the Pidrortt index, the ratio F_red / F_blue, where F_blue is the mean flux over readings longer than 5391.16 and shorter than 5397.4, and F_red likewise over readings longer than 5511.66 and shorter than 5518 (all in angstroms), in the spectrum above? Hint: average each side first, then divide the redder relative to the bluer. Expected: 1.01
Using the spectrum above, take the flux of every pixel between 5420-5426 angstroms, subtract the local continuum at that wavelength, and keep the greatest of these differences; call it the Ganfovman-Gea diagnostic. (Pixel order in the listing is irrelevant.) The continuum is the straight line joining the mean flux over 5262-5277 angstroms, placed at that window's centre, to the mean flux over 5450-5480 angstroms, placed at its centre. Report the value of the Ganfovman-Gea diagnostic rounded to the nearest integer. 14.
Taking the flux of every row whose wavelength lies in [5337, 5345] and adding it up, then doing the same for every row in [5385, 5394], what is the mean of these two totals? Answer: 309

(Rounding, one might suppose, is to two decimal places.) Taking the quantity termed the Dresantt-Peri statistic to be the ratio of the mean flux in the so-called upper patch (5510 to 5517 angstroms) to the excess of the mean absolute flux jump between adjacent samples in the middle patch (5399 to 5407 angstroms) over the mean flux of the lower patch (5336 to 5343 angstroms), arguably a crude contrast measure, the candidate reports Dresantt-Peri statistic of -1.26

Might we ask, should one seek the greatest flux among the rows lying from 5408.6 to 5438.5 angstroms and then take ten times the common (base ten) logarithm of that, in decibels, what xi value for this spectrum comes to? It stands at 18.3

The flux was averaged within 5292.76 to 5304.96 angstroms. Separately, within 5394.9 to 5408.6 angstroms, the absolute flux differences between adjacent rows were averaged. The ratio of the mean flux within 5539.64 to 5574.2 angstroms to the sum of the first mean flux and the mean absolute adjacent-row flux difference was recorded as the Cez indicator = 0.83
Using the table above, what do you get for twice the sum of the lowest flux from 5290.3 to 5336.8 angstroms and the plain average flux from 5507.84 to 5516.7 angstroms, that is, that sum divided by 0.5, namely 158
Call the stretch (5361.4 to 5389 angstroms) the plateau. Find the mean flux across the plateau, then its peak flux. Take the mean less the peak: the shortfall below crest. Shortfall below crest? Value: -10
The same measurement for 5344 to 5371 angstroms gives -16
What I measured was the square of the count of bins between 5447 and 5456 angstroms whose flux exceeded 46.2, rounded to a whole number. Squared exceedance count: 25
